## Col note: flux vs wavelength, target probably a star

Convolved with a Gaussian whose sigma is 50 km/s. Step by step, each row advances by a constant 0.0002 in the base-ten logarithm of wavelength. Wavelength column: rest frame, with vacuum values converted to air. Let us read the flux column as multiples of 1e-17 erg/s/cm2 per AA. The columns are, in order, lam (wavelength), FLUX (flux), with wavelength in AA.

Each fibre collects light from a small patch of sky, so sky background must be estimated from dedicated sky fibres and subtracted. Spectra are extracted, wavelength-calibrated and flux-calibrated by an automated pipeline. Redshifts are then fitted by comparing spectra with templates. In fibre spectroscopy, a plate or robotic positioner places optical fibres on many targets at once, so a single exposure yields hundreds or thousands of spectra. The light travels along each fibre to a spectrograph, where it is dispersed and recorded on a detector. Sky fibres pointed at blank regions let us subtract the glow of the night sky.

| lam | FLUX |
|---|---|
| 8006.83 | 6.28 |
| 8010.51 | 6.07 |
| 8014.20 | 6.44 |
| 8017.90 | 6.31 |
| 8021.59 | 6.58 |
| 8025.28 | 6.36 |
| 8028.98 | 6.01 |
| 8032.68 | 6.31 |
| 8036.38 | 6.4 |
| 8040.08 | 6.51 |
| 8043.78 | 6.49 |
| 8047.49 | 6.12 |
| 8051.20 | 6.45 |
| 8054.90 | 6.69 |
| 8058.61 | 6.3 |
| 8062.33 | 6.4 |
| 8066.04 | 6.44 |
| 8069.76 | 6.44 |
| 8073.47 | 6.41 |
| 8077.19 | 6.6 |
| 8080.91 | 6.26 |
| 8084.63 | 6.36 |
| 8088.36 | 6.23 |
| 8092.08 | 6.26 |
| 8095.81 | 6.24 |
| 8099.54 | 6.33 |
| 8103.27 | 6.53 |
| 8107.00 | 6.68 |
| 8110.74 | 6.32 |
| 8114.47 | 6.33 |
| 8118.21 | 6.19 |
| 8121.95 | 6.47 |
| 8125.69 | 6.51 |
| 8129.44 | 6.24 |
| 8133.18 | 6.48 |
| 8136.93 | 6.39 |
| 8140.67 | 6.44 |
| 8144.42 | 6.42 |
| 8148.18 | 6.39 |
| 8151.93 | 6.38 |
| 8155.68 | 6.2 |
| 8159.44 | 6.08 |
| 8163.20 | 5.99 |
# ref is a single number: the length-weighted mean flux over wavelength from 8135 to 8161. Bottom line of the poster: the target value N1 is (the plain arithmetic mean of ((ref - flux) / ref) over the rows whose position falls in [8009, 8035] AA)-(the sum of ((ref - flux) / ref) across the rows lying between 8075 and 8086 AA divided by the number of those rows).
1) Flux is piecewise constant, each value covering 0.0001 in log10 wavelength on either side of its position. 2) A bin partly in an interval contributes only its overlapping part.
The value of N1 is 0.017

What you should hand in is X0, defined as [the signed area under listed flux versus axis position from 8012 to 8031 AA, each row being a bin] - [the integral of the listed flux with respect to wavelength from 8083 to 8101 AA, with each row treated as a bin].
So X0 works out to 7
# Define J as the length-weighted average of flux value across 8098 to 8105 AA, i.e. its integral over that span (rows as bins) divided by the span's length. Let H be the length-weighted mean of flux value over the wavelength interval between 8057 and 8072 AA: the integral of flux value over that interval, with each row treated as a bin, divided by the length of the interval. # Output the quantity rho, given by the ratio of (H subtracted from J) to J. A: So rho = 0.006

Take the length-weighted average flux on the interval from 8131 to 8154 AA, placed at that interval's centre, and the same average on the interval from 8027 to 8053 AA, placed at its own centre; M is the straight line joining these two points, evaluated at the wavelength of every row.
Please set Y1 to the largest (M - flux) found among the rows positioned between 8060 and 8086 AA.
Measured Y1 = 0.10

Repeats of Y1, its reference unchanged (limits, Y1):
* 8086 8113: 0.14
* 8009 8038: 0.31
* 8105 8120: 0.20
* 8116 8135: 0.20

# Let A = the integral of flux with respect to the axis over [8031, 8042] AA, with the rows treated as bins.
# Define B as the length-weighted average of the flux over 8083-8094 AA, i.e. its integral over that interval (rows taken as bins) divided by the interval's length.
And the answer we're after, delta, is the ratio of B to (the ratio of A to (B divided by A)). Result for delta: 0.0079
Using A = 70.5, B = 6.28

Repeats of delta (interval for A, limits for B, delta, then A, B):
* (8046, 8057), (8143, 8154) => 0.0082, 70.7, 6.39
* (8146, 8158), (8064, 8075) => 0.0072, 75.8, 6.43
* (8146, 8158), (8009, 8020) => 0.0069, 75.8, 6.28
